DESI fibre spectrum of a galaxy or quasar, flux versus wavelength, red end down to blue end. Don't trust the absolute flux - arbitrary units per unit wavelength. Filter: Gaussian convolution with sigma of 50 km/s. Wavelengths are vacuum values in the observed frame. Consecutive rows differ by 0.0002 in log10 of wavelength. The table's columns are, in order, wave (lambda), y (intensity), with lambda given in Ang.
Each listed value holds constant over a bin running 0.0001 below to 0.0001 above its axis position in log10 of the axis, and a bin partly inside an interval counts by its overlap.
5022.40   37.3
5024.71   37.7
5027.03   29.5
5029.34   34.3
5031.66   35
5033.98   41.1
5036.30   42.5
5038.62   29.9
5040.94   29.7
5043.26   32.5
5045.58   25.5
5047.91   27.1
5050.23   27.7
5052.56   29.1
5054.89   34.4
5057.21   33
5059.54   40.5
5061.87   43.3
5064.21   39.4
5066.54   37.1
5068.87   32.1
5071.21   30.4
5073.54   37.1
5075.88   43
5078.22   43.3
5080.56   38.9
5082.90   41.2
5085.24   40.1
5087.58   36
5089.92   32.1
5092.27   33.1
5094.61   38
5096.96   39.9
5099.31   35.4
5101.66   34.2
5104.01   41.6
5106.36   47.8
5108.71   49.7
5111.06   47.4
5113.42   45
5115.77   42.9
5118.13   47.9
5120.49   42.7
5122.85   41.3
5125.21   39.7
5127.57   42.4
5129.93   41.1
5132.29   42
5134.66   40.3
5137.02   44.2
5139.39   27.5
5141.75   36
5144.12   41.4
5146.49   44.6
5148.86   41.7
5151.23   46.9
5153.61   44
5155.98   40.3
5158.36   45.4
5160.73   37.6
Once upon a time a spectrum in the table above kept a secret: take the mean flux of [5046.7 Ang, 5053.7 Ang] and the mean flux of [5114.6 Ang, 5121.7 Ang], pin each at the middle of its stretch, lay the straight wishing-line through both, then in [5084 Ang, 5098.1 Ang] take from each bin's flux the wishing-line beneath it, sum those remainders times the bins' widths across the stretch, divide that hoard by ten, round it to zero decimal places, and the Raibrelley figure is -2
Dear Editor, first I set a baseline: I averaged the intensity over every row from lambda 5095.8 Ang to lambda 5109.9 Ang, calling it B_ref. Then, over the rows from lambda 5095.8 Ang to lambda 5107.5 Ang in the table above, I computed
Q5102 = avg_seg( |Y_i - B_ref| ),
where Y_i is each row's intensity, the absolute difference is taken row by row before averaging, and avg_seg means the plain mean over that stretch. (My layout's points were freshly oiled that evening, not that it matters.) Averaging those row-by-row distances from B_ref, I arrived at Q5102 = 4.3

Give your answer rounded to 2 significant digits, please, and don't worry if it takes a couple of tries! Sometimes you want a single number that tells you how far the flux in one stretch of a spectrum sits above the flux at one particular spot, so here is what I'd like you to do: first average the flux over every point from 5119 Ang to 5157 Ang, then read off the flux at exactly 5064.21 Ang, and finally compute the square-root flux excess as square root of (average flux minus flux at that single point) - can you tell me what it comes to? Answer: 1.3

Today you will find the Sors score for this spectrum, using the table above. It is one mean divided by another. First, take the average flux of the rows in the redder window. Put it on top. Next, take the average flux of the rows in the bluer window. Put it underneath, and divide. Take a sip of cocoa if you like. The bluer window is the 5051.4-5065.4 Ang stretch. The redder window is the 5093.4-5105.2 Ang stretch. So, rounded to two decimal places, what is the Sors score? 1.03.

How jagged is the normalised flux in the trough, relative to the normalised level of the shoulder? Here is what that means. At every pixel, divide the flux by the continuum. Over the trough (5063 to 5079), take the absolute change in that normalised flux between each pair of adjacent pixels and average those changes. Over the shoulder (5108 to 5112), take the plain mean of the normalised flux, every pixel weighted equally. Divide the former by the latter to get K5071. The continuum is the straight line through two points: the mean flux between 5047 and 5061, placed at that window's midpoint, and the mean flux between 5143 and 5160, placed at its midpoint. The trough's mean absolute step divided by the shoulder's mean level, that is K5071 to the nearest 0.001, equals 0.085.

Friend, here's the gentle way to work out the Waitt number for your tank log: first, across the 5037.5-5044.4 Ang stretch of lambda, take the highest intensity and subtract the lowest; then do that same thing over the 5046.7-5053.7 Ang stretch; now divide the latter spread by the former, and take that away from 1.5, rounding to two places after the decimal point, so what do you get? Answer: 0.79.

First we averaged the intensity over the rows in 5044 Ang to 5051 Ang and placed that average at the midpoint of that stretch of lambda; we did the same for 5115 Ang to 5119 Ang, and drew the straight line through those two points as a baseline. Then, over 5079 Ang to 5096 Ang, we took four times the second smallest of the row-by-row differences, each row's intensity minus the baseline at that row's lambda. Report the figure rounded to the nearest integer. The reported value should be -23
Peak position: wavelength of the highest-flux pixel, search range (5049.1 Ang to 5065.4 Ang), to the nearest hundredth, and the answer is 5061.87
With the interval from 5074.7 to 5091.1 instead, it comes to 5078.22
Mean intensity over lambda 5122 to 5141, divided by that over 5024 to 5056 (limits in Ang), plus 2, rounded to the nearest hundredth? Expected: 3.22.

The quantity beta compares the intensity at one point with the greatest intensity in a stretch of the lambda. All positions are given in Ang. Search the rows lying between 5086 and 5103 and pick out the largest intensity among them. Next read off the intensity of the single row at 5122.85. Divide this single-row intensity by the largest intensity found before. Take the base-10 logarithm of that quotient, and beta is 0.015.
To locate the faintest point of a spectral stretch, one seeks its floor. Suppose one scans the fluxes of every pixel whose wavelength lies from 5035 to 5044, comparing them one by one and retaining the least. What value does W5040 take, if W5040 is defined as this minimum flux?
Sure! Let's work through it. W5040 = 29.7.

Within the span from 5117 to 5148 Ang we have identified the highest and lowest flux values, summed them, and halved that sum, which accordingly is 37.7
